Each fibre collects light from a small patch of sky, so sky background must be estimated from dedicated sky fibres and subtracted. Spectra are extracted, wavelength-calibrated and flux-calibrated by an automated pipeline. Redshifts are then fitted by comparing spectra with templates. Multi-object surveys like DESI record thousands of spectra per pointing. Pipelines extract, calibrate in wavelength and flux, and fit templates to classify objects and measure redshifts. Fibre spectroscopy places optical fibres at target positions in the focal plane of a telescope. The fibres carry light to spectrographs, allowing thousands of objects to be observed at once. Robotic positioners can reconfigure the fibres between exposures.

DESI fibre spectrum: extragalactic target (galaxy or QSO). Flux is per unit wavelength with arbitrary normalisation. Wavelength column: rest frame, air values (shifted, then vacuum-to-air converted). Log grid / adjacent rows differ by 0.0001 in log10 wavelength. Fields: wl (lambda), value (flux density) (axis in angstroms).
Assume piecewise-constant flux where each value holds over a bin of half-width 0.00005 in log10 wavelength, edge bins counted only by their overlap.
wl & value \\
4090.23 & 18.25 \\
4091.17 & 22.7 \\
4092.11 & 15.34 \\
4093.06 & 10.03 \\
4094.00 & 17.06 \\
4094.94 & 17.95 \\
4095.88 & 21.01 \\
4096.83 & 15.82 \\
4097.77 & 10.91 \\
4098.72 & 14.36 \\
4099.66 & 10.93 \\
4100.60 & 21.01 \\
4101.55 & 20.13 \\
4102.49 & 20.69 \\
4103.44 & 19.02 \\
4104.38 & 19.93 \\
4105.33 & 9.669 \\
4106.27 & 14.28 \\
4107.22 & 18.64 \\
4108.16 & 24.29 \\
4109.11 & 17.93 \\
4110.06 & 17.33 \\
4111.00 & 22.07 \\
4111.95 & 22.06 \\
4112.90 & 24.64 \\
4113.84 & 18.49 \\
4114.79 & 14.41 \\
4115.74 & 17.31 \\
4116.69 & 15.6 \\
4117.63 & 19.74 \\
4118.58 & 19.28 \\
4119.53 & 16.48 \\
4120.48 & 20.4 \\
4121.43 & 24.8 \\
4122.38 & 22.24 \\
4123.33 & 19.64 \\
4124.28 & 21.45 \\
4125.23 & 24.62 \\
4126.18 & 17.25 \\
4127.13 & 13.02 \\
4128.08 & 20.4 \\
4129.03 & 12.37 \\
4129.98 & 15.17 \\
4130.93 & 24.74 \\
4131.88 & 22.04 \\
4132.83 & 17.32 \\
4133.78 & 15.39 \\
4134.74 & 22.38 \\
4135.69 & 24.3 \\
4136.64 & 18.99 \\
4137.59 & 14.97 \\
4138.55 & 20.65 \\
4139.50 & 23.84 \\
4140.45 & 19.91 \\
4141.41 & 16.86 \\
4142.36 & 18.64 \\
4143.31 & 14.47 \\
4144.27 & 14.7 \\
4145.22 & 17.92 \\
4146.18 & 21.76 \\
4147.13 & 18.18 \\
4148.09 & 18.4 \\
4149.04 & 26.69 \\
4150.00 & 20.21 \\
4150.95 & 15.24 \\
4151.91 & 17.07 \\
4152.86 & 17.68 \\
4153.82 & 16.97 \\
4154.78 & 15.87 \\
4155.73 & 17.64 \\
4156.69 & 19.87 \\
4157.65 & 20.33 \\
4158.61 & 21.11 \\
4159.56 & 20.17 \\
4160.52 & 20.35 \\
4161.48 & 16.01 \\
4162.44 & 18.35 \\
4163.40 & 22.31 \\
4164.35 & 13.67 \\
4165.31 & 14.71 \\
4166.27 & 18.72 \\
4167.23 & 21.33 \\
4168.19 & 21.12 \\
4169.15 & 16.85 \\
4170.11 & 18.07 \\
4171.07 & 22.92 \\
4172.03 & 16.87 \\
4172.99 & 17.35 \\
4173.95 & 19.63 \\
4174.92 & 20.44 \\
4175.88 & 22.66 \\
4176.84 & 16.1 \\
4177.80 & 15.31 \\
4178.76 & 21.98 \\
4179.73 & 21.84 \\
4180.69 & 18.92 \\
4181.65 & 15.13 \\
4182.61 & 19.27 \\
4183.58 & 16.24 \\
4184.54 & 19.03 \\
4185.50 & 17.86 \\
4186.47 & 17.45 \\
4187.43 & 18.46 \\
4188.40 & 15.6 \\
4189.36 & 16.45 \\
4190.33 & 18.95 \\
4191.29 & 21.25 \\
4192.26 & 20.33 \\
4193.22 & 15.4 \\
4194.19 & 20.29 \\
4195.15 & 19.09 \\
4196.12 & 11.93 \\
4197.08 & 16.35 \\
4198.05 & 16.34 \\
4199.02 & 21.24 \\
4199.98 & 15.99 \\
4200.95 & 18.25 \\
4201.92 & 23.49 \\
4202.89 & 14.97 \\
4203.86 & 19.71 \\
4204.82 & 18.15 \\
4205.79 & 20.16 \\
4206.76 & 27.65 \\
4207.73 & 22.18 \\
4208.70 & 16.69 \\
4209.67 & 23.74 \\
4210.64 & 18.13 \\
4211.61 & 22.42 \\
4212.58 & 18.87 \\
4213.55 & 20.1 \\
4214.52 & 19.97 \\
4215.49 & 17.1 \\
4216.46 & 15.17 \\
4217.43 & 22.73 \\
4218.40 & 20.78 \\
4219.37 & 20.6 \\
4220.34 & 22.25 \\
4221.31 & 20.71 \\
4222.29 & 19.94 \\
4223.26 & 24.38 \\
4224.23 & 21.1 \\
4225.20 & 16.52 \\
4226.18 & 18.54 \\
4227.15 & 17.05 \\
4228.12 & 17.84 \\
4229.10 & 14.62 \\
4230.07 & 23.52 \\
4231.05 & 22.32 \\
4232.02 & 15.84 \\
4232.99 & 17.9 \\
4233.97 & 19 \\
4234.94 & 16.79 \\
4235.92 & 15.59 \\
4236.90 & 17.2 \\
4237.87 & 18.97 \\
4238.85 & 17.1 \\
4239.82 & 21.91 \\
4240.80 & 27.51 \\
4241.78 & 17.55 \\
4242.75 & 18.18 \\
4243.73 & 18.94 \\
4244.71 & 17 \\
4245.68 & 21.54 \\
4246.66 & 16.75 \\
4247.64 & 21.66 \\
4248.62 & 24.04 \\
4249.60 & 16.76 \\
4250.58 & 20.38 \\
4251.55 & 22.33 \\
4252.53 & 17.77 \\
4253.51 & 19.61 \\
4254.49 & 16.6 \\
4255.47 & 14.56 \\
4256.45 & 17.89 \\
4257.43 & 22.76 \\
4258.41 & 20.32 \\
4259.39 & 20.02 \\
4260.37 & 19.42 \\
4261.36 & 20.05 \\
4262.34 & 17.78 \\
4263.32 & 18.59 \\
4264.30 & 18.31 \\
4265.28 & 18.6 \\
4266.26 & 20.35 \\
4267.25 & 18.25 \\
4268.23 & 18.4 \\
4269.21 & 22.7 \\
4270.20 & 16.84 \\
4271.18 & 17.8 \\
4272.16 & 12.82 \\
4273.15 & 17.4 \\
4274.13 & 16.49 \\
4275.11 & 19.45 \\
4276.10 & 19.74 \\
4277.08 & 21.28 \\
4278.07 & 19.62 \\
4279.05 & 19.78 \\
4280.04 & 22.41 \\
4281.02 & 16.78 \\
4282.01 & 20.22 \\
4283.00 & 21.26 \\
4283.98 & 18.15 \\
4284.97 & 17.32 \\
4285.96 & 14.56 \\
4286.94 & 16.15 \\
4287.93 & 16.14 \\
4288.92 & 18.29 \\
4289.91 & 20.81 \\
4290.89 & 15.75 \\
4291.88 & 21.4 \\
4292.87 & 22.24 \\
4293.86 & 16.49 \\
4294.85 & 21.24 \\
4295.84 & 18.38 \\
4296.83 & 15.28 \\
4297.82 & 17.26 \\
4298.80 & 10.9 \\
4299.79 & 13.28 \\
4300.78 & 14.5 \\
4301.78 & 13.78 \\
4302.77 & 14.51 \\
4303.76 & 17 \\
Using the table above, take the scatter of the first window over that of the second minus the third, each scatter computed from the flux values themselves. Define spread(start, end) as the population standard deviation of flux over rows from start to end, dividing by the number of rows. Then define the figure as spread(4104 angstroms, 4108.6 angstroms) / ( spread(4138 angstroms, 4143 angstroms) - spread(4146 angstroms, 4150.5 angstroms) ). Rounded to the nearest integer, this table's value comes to -6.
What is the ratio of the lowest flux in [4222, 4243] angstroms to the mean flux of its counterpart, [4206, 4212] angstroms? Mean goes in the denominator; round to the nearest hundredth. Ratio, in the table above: 0.67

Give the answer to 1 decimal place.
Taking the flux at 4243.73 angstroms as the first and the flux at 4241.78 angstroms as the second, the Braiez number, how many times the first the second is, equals 0.9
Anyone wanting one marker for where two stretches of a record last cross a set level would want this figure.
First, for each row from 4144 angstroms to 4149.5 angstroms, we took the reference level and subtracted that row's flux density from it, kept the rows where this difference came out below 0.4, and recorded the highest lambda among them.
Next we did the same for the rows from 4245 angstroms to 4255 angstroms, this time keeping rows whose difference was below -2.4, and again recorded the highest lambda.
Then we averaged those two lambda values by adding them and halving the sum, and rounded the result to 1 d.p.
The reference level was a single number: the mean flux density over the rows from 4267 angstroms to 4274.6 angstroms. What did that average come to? 4200.3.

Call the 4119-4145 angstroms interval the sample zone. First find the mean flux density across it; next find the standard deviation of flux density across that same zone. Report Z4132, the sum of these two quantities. 22.9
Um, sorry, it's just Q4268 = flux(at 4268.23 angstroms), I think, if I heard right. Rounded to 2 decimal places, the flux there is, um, 18.40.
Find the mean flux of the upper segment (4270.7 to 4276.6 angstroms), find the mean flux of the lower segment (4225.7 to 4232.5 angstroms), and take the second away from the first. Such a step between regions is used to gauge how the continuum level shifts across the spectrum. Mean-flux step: -1.2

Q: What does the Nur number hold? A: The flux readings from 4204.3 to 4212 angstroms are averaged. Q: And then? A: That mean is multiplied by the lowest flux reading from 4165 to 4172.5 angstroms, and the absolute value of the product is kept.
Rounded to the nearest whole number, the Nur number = 311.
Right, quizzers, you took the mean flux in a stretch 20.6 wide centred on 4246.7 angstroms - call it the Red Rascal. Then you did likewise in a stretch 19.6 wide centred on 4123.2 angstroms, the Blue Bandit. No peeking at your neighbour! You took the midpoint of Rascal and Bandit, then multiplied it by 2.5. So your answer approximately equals 47.7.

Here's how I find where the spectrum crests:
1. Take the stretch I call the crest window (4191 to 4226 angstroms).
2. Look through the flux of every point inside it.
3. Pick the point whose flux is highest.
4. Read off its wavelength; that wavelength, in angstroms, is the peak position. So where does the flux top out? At 4206.76 angstroms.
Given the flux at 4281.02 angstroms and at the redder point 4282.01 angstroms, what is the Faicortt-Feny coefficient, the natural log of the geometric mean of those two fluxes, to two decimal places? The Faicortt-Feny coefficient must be 2.91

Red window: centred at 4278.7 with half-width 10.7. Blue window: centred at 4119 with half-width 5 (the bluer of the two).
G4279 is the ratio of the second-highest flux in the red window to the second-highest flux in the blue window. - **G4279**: 1.01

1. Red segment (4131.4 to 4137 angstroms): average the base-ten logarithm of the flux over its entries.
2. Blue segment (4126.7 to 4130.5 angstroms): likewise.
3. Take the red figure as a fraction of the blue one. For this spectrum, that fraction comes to 1.10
